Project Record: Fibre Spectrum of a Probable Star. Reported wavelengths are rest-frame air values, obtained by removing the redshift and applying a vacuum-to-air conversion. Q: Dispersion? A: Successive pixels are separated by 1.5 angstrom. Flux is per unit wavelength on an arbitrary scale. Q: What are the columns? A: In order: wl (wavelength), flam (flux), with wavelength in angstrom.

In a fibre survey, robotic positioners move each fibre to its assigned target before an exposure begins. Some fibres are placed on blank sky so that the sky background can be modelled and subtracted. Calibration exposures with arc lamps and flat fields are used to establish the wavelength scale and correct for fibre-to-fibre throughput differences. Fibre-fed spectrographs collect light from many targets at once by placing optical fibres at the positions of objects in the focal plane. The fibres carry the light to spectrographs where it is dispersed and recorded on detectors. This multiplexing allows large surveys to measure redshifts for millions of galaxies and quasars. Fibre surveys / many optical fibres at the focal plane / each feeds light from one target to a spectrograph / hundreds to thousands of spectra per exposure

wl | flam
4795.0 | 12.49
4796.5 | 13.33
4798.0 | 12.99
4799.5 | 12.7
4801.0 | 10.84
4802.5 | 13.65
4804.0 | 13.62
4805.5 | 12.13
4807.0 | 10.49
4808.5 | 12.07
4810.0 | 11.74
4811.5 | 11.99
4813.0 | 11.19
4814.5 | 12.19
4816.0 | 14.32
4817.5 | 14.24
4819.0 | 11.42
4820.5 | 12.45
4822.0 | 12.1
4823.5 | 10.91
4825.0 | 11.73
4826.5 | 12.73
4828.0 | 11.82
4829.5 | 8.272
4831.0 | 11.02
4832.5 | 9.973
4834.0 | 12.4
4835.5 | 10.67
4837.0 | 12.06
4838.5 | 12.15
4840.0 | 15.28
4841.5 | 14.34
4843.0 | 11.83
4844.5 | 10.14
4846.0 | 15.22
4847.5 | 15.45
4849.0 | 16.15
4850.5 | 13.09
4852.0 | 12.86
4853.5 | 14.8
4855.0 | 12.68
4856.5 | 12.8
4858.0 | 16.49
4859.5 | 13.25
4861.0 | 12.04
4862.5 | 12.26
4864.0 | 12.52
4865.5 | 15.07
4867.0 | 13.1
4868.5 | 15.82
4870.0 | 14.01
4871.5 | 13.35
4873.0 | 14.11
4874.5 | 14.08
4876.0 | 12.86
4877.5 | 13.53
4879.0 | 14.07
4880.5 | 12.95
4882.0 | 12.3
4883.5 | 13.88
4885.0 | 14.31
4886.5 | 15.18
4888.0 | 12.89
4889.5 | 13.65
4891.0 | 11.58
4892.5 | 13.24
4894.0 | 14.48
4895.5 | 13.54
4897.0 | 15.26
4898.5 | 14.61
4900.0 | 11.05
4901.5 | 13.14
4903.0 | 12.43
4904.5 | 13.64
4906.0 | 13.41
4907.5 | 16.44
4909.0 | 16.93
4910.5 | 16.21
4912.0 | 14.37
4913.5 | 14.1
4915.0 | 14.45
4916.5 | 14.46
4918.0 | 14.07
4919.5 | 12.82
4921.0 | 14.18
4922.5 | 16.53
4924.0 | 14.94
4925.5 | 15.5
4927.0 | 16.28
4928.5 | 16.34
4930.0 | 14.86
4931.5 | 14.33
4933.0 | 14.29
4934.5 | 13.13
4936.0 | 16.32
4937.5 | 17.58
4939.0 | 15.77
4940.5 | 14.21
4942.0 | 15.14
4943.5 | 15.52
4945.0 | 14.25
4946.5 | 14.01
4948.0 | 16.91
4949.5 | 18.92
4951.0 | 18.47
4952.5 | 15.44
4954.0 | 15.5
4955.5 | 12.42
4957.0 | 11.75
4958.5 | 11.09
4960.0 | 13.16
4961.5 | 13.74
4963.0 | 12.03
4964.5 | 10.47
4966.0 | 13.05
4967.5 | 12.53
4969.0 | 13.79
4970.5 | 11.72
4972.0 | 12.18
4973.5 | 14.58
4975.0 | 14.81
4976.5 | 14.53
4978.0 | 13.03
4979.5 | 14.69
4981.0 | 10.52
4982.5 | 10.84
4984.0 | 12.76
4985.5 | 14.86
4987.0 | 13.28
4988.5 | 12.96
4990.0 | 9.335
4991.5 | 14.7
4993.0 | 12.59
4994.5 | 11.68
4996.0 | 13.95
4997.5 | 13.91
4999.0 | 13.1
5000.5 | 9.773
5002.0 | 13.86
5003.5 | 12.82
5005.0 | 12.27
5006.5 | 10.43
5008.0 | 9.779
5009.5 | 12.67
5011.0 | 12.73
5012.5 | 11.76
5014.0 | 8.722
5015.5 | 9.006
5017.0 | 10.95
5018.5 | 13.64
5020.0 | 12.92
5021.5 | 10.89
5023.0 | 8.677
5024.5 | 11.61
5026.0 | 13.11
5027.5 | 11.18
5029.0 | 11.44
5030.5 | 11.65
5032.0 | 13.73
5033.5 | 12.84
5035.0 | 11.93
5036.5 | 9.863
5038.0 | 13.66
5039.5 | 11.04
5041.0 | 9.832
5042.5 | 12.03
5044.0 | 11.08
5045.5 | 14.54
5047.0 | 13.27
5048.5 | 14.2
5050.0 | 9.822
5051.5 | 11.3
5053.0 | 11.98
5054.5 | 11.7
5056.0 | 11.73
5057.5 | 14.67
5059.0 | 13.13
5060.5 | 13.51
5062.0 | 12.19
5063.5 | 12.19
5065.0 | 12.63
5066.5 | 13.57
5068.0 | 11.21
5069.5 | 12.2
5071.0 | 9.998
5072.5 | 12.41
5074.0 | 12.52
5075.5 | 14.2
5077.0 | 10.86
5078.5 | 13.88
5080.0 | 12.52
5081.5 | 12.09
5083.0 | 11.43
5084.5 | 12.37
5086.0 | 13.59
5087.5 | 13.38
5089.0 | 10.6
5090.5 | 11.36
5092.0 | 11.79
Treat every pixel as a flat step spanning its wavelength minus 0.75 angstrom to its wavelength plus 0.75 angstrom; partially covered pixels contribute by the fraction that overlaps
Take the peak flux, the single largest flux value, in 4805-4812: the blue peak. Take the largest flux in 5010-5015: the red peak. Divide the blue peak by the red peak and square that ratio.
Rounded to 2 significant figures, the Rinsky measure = 0.91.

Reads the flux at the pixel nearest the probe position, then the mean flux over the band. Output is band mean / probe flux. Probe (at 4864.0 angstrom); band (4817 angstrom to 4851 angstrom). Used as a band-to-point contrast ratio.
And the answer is 0.99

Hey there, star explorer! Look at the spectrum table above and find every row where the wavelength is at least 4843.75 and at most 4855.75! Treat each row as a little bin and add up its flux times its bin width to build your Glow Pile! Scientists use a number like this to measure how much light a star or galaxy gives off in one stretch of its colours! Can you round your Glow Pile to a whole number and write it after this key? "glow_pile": 166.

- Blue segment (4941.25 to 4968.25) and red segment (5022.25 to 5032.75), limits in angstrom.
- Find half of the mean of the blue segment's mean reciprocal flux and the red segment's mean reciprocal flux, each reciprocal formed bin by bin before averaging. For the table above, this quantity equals 0.0401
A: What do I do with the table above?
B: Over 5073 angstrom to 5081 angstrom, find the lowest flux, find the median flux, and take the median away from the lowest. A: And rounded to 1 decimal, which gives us -1.7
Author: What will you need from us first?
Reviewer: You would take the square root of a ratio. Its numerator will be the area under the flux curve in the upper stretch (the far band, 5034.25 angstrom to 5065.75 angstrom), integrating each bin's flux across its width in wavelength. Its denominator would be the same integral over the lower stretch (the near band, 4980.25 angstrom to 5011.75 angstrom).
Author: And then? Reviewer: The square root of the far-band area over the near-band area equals 1.00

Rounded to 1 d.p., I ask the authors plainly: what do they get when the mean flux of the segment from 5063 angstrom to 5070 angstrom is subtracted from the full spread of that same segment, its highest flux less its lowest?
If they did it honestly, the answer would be -10.0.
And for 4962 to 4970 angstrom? -9.1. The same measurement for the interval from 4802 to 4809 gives -9.2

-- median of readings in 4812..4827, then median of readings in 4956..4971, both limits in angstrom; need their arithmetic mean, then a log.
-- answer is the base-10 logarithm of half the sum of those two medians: 1.09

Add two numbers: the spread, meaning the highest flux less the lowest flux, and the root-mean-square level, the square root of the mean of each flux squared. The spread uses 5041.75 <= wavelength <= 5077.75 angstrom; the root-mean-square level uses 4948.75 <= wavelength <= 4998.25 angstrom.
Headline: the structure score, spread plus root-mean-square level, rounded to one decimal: 18.3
